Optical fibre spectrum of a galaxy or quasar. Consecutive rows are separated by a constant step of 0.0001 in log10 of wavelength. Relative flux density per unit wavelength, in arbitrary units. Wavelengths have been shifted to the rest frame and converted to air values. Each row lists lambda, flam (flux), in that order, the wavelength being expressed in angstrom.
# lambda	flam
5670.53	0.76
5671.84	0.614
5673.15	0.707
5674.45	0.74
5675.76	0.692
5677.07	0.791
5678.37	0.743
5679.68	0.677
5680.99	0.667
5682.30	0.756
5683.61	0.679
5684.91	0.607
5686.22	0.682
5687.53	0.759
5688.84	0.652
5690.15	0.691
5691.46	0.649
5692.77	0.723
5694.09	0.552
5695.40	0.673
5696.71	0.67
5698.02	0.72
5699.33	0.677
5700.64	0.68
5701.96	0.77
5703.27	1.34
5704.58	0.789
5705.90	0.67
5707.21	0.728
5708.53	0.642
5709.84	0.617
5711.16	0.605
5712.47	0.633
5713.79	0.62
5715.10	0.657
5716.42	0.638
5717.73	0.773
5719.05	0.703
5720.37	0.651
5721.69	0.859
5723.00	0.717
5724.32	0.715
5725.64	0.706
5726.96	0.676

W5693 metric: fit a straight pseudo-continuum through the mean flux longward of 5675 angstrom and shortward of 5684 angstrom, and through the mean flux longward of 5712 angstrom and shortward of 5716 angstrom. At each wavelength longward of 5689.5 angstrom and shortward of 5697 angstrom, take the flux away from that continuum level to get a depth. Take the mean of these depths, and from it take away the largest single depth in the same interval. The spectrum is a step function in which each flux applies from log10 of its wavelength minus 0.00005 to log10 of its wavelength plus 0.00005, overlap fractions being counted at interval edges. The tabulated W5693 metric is -0.11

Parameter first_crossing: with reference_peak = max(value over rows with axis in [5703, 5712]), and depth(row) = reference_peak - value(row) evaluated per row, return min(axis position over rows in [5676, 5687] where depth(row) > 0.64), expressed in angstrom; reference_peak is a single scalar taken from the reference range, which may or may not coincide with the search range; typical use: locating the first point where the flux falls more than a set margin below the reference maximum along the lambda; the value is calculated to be 5679.68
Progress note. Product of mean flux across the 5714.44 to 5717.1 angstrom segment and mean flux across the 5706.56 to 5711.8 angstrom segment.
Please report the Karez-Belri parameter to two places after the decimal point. 0.42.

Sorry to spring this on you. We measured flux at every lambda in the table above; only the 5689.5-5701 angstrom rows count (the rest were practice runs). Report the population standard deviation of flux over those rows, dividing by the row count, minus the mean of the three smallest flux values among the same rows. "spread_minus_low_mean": -0.58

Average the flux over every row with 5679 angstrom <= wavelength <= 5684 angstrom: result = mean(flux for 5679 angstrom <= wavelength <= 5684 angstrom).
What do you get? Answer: 0.695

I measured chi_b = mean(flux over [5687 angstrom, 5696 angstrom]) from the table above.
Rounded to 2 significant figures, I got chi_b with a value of 0.67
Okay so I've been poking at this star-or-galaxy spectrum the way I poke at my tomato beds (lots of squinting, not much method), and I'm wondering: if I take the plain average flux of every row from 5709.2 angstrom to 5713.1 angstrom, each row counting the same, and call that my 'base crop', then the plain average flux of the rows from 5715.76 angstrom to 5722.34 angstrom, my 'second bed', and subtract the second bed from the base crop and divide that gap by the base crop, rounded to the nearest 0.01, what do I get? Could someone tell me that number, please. -0.17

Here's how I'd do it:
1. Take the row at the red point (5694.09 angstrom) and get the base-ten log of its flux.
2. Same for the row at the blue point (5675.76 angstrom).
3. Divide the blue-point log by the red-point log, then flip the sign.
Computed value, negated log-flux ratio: -0.62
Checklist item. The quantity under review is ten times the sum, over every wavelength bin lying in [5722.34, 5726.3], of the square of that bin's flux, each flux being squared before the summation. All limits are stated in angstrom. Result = 15.2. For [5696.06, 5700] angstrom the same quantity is 14.3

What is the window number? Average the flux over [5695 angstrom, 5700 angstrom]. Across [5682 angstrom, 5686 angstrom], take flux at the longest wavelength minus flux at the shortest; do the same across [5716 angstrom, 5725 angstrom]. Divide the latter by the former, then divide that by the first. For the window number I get -0.8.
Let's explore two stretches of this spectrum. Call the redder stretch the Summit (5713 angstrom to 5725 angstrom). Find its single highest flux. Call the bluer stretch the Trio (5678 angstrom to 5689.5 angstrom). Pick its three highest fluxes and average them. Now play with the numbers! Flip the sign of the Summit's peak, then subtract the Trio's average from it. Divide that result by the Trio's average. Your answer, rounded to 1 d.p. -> -2.1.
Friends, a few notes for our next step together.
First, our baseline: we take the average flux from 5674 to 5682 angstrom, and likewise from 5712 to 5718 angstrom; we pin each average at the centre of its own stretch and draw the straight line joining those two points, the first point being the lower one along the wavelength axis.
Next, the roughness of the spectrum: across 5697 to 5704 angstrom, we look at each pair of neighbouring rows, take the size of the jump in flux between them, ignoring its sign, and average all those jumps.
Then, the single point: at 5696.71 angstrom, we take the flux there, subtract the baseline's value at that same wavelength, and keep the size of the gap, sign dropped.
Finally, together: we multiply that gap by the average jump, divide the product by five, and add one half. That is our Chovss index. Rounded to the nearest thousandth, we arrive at 0.501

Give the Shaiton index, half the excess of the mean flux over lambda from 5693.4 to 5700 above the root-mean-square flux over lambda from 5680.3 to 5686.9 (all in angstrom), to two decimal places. -0.01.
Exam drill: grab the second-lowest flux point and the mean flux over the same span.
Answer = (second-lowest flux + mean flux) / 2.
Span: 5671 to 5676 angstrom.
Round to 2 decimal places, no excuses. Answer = 0.69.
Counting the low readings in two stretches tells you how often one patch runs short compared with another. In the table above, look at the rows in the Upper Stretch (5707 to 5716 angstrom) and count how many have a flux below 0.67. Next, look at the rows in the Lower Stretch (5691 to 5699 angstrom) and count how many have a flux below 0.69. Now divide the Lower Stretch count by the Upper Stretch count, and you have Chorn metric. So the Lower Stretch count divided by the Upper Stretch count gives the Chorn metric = 0.7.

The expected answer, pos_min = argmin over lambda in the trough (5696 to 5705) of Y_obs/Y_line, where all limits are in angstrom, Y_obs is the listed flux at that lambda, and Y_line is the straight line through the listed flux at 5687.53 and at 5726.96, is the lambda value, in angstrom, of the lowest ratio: 5696.71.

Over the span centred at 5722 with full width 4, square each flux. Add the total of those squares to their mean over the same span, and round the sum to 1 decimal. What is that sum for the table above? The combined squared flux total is 2.2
